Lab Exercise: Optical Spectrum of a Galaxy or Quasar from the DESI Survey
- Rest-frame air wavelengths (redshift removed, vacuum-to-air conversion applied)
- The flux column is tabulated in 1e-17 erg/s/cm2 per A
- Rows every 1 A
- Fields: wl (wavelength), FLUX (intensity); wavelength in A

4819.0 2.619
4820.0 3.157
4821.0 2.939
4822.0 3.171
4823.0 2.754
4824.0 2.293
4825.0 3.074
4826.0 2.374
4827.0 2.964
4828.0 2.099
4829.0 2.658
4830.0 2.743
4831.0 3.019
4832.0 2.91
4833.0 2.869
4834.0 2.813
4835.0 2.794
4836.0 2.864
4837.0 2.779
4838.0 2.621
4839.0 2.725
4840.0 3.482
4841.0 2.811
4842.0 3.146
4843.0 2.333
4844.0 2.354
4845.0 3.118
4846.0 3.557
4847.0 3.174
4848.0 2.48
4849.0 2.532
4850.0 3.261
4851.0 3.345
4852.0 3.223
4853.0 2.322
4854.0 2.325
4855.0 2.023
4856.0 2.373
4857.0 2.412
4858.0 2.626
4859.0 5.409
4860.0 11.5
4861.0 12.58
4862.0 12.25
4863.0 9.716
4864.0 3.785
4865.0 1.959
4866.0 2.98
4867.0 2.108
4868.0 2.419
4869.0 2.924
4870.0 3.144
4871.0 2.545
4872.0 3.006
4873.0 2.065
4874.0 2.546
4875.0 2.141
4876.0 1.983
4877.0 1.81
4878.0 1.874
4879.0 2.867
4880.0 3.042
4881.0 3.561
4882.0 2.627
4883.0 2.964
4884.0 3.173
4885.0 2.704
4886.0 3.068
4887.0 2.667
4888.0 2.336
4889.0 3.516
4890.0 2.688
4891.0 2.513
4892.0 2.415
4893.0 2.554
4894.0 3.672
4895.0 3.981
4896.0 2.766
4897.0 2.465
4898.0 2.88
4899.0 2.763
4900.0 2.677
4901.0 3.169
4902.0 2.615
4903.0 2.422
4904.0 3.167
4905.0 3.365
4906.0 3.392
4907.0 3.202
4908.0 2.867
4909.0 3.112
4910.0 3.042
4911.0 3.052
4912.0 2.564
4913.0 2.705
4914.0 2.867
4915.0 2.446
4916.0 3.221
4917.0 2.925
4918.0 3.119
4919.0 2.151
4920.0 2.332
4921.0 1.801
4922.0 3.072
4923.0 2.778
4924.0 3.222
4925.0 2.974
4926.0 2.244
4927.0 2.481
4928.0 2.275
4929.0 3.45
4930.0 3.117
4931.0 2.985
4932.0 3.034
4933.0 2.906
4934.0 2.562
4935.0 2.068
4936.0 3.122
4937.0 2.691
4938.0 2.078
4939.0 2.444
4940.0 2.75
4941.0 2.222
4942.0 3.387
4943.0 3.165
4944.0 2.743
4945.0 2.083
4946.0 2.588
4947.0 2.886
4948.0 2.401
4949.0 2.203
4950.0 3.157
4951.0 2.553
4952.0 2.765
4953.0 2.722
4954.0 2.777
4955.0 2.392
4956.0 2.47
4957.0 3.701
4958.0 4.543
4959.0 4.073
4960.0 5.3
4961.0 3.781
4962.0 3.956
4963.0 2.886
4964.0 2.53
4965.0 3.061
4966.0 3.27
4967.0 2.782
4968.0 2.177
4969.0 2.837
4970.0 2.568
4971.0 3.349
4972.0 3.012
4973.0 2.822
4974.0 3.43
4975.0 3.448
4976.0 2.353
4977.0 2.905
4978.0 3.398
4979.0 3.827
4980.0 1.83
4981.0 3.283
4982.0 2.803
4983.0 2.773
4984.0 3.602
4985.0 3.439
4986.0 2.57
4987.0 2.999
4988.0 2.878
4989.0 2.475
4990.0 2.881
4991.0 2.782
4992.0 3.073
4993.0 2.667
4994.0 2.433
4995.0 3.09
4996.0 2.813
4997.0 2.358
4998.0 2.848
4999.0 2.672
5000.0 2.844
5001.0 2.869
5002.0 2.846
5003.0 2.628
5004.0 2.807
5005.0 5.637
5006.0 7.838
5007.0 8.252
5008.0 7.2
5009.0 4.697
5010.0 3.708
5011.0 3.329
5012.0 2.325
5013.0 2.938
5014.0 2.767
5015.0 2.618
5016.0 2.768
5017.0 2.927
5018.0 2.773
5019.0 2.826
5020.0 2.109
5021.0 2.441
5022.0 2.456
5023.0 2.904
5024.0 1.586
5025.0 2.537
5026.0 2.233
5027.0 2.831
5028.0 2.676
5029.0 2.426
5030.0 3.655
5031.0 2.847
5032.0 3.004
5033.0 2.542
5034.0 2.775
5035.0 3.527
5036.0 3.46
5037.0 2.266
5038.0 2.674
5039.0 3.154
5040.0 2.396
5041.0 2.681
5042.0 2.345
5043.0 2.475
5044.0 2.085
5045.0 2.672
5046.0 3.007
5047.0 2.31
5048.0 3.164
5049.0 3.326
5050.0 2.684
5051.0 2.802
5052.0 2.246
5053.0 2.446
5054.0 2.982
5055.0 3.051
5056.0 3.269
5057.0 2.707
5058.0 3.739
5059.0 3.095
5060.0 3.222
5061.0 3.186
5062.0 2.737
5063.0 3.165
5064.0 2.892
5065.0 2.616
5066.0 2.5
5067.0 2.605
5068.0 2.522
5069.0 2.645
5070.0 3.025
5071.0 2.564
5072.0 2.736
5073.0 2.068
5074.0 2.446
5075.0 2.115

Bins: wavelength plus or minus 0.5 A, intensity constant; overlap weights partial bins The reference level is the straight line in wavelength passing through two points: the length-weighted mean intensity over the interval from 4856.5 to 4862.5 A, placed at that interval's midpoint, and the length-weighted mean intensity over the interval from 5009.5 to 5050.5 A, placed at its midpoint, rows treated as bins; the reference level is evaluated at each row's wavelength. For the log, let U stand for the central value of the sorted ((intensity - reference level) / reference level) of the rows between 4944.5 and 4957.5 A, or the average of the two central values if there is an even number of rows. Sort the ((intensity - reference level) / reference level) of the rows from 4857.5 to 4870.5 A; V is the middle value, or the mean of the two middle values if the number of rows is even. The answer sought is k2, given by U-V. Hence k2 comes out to 0.08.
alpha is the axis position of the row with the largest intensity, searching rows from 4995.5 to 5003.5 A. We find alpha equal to 5001.0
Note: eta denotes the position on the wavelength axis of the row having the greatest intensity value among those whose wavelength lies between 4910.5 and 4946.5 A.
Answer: 4929.0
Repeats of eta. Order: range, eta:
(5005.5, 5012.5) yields 5007.0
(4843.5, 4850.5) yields 4846.0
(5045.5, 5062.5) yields 5058.0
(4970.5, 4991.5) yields 4979.0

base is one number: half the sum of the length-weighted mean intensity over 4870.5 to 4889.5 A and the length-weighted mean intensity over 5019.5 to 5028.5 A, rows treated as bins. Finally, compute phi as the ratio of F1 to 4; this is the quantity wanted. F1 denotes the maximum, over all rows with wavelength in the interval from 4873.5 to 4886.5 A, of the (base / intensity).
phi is 0.351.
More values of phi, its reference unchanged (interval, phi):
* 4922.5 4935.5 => 0.307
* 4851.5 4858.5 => 0.314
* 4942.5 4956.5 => 0.305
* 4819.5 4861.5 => 0.314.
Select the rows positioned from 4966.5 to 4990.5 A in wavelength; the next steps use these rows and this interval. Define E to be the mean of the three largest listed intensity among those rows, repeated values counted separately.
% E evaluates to 3.6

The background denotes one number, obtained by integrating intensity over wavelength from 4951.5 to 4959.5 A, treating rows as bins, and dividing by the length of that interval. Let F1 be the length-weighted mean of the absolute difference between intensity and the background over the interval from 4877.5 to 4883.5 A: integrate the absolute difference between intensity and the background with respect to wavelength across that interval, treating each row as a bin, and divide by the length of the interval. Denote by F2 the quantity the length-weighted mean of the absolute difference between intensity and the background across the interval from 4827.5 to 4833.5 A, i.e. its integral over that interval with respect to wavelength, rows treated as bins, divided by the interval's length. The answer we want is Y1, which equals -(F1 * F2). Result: -0.22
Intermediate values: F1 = 0.48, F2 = 0.5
